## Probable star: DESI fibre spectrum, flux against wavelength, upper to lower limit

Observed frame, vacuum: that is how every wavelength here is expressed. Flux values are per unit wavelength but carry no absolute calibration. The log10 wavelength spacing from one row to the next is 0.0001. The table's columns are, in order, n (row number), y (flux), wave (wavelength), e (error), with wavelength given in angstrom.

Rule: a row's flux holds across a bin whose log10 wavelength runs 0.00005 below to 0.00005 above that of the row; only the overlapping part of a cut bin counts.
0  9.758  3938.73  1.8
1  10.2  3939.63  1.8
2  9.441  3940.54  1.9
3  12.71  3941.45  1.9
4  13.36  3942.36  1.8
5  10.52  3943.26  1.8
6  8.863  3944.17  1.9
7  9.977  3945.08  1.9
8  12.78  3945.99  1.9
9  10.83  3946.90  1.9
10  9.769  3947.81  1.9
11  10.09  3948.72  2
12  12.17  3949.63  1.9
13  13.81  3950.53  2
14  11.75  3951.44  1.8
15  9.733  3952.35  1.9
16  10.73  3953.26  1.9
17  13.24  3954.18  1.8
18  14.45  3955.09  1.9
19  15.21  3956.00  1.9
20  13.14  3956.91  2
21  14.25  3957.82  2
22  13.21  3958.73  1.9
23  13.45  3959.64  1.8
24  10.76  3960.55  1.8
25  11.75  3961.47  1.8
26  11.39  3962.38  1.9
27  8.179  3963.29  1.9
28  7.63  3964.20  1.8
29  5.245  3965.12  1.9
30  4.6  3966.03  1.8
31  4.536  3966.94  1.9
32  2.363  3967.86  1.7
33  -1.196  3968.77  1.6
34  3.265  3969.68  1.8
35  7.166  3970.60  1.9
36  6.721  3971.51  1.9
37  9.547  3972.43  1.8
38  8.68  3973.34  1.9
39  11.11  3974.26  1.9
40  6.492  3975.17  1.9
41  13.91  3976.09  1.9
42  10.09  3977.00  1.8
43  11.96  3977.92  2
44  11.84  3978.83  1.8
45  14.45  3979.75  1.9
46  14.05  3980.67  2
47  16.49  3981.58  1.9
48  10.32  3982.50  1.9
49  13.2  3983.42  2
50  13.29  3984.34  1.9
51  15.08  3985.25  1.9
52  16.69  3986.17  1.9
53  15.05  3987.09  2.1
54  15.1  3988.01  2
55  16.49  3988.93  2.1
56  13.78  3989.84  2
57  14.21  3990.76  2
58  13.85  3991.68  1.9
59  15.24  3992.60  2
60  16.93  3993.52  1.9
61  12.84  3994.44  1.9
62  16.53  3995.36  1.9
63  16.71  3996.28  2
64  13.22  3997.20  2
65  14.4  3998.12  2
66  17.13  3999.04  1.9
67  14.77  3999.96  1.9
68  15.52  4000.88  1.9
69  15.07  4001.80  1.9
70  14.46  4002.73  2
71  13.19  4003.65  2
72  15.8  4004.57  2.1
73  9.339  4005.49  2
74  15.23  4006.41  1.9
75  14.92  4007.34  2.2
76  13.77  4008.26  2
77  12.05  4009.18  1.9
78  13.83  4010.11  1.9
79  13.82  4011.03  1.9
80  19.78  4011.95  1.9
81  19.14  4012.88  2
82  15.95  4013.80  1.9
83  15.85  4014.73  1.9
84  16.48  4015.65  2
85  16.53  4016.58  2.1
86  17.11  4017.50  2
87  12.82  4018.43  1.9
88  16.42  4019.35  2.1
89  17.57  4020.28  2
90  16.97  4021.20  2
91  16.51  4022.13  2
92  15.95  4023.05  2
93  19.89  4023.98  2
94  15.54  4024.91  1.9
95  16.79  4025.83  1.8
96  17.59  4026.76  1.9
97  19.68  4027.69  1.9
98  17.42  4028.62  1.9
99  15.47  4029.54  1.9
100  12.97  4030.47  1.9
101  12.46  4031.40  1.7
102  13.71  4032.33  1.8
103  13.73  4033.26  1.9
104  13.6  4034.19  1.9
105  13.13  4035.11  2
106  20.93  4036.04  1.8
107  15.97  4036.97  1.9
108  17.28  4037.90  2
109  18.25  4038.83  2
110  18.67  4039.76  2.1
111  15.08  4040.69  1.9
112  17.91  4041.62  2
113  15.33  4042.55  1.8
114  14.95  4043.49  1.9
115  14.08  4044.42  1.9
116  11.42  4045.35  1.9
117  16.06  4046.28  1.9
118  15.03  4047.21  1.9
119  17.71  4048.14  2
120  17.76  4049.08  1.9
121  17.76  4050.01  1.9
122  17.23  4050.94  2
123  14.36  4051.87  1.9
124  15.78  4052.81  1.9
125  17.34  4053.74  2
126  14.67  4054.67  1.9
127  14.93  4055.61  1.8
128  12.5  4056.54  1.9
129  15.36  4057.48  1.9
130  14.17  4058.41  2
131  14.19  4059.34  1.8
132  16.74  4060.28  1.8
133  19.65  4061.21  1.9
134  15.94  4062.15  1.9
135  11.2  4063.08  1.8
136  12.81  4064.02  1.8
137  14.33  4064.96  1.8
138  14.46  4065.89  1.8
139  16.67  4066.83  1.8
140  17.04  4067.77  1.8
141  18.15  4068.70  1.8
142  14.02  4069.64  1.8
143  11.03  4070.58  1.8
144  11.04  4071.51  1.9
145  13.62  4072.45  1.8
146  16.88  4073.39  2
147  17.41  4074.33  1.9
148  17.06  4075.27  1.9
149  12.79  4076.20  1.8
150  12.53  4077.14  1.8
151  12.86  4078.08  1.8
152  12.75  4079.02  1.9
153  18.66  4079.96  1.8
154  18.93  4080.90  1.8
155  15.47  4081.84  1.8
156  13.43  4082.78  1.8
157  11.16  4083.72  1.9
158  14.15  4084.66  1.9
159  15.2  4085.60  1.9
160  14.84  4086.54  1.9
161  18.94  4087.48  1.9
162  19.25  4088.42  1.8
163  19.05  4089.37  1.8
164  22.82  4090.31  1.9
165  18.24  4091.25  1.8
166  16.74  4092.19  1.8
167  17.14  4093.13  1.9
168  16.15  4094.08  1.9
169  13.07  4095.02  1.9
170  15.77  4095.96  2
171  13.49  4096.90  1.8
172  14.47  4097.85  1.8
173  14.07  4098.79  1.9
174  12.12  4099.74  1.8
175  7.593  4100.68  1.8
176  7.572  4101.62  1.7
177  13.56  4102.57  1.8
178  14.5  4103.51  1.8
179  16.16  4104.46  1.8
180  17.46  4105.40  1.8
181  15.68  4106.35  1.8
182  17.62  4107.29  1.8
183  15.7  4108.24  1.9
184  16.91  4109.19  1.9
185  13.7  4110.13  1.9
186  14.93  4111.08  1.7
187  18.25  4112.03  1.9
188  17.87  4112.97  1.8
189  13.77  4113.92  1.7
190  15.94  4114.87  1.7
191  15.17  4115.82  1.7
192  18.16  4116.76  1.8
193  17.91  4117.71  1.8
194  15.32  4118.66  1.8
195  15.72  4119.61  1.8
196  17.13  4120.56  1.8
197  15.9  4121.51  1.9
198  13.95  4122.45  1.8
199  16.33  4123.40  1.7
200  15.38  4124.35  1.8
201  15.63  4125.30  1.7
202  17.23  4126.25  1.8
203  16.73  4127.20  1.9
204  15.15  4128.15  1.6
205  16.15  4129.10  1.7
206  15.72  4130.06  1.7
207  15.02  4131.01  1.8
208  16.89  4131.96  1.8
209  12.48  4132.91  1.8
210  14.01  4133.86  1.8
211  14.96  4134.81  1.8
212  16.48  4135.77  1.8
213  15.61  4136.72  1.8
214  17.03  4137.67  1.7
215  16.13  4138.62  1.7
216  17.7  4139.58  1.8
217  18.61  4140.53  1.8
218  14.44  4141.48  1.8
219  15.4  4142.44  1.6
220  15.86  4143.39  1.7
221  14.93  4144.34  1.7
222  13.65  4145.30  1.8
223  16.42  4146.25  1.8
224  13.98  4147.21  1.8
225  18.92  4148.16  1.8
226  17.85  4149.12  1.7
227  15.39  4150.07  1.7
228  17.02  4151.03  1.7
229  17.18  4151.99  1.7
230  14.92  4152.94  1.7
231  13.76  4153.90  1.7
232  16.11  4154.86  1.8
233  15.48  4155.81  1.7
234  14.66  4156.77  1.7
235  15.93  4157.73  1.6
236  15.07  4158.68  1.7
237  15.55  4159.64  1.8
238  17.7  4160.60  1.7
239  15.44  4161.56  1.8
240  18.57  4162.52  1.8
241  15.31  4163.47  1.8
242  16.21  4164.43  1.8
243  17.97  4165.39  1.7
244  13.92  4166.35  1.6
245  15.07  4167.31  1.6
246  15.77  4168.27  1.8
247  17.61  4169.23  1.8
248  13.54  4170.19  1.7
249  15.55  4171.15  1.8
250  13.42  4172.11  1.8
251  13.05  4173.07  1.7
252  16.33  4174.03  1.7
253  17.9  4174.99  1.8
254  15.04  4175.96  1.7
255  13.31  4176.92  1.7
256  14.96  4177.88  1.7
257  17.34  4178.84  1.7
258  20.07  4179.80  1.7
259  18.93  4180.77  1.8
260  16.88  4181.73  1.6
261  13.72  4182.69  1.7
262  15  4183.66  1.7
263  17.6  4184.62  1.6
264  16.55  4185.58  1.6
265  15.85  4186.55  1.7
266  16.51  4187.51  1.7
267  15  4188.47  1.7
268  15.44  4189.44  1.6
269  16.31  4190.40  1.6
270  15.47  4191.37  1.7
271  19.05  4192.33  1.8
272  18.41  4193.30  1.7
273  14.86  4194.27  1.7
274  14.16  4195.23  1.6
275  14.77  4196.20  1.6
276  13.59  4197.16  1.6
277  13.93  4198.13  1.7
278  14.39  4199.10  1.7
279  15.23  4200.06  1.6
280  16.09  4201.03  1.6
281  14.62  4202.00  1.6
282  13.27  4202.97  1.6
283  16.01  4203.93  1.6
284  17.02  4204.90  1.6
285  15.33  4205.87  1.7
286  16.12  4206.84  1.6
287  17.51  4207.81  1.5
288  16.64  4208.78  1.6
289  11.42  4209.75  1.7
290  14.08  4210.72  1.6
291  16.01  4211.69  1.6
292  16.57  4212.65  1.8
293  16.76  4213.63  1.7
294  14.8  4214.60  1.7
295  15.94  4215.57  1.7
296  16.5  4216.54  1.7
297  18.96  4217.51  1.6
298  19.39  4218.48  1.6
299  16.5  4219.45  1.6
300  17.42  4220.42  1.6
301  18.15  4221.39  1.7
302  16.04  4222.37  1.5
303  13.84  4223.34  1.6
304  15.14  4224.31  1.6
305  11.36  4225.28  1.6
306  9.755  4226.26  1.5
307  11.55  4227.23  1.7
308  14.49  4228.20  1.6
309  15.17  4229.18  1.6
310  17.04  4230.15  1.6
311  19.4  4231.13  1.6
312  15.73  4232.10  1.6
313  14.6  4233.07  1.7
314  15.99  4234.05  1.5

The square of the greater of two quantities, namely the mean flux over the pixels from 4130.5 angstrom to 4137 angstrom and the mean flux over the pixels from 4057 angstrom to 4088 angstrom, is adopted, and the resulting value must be 227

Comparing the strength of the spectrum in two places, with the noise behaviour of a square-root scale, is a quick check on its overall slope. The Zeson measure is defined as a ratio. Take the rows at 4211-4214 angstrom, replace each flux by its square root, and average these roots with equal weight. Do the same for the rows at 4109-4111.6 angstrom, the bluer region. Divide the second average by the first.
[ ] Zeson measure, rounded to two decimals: 0.96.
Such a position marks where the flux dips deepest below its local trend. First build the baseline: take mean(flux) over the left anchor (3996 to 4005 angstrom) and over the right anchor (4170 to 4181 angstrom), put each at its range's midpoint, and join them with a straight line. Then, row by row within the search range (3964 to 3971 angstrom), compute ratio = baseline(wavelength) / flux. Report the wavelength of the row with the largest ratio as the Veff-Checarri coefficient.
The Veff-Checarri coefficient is 3967.86 angstrom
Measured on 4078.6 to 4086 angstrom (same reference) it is 4083.72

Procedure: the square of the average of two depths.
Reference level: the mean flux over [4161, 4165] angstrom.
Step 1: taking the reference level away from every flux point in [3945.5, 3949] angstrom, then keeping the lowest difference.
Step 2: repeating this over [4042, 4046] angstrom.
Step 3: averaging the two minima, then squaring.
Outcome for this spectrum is 34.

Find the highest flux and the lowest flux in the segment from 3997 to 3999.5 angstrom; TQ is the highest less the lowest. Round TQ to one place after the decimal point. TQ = 3.9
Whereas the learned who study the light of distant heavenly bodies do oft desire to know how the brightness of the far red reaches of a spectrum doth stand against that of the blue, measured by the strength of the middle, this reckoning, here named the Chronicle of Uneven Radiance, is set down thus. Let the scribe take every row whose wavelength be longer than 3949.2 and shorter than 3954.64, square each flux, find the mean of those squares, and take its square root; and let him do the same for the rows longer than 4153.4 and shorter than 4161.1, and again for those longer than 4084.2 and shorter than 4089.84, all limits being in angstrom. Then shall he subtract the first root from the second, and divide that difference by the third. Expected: 0.21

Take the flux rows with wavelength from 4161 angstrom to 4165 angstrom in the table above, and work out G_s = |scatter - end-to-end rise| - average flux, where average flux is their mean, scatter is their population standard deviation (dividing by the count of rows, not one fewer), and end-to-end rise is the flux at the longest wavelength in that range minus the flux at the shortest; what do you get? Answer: -16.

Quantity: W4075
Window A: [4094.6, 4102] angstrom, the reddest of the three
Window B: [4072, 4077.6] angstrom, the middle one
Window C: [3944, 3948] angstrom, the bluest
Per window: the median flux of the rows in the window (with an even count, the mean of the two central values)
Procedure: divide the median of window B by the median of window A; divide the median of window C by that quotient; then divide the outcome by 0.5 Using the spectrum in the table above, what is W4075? 17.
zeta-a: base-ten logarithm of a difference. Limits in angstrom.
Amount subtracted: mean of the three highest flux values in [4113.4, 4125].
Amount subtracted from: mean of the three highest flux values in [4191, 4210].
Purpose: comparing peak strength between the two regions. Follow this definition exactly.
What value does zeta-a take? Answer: -0.2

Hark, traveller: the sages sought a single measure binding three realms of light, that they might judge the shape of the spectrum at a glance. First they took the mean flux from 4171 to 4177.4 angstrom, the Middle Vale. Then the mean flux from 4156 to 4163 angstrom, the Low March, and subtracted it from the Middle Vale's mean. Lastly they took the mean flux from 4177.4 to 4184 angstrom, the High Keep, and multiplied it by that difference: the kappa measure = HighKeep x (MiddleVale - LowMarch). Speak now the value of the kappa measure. -20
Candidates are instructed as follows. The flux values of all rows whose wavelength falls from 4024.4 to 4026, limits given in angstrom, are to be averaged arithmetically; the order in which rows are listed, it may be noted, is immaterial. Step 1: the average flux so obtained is 16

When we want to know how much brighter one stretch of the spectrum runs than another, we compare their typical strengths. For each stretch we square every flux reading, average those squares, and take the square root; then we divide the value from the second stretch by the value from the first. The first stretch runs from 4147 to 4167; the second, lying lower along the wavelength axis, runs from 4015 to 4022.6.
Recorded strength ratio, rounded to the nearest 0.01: 1.02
